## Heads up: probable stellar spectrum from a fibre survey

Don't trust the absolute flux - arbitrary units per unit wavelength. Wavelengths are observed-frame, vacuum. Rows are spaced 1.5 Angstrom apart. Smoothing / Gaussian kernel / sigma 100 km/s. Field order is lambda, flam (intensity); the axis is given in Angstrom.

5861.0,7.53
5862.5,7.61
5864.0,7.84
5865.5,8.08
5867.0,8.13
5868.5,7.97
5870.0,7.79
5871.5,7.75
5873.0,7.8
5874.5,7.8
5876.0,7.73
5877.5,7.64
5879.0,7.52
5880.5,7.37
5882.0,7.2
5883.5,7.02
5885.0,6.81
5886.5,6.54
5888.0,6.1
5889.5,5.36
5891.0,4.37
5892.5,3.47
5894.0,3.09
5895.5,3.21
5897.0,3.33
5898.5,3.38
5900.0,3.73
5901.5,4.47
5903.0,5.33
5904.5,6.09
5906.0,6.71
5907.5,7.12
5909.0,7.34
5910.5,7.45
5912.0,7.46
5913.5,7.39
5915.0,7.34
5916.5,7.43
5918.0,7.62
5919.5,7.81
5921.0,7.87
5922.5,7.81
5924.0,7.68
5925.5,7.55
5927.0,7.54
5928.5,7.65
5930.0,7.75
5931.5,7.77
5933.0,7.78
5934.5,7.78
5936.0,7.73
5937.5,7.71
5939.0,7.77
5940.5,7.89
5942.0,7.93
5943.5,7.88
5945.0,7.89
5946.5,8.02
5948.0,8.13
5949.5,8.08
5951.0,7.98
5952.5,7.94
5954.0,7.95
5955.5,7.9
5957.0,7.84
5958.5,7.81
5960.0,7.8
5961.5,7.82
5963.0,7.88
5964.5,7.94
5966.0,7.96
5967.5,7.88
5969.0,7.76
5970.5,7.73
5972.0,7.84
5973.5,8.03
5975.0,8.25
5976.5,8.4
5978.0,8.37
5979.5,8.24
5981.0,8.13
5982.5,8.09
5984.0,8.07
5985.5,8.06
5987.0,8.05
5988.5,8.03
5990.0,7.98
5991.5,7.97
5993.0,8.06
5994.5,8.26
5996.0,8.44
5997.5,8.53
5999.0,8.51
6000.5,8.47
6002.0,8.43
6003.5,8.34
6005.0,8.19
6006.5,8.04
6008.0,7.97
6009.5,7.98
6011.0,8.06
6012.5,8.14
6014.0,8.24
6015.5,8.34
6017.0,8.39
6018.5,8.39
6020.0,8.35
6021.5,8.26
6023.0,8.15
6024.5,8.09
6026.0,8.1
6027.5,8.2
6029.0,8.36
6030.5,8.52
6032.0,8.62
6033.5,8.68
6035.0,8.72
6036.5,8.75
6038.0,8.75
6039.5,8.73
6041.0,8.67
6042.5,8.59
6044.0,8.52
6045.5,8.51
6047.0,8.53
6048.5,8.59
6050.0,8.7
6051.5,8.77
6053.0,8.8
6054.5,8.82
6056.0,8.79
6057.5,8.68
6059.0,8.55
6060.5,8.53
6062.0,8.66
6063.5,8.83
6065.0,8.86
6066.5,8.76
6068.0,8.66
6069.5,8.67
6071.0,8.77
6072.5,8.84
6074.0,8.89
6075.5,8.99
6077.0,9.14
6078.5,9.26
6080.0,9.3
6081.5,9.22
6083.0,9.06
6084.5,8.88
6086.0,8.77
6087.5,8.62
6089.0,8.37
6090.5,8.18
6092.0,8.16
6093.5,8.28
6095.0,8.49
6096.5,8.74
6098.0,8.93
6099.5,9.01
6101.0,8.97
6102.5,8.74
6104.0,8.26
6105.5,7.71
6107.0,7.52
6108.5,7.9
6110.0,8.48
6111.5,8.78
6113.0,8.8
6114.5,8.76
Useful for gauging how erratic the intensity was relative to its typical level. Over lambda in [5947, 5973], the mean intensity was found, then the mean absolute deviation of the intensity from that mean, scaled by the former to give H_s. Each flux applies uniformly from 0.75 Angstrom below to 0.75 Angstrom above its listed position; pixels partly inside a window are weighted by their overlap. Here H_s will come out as 0.011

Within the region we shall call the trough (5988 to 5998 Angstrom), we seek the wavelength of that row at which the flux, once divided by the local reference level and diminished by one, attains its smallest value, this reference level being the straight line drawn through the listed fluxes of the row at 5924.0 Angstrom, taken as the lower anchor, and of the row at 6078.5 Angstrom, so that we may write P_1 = 5991.5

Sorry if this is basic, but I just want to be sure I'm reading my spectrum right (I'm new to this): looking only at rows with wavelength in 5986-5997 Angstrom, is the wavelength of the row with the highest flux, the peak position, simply 5996.0 Angstrom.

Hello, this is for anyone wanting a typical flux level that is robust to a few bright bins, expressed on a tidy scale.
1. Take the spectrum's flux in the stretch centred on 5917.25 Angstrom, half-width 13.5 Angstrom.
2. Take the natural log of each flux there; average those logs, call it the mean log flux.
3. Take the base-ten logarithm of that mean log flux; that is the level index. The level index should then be 0.302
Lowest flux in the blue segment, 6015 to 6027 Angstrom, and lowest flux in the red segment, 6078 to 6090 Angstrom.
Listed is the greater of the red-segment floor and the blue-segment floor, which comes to 8.37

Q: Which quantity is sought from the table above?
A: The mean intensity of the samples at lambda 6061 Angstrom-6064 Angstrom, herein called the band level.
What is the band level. 8.7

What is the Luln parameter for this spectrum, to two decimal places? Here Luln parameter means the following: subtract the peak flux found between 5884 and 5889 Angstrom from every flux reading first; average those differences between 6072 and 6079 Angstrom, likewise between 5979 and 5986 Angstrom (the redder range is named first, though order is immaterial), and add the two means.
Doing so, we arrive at 3.52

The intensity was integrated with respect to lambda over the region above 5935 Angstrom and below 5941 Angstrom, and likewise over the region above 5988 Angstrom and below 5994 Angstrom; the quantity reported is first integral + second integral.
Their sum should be 95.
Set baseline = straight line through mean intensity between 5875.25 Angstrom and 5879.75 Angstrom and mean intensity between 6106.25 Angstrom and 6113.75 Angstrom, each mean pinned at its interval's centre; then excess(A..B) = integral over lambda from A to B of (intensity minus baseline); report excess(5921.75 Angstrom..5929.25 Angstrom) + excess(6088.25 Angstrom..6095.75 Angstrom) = -1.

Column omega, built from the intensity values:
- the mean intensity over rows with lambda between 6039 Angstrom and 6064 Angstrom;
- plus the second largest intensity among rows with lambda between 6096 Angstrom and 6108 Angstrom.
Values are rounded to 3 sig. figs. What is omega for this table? 17.6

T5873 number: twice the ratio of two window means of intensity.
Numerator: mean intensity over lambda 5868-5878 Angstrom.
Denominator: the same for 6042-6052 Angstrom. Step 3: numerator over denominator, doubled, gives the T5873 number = 1.81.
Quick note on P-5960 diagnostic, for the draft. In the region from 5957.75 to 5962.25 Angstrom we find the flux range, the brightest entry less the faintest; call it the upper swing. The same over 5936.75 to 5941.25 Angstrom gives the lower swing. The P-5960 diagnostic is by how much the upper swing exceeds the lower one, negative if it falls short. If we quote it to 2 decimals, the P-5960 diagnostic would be -0.16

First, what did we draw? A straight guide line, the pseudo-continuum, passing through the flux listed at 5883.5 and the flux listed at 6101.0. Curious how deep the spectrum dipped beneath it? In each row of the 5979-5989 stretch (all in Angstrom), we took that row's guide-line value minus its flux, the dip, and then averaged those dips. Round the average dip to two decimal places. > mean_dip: -0.17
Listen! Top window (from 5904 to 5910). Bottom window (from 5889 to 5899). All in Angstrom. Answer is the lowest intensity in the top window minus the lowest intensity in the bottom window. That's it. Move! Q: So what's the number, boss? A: 3.0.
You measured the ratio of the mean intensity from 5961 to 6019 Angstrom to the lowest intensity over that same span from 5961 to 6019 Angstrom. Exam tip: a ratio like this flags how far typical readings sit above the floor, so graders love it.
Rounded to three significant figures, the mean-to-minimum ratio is 1.05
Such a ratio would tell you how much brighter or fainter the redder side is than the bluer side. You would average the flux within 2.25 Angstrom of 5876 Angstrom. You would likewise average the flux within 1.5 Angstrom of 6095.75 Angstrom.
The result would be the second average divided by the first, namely 1.12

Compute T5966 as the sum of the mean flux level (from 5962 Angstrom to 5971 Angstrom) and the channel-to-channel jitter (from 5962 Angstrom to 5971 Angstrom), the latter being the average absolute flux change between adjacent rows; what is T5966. 7.92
